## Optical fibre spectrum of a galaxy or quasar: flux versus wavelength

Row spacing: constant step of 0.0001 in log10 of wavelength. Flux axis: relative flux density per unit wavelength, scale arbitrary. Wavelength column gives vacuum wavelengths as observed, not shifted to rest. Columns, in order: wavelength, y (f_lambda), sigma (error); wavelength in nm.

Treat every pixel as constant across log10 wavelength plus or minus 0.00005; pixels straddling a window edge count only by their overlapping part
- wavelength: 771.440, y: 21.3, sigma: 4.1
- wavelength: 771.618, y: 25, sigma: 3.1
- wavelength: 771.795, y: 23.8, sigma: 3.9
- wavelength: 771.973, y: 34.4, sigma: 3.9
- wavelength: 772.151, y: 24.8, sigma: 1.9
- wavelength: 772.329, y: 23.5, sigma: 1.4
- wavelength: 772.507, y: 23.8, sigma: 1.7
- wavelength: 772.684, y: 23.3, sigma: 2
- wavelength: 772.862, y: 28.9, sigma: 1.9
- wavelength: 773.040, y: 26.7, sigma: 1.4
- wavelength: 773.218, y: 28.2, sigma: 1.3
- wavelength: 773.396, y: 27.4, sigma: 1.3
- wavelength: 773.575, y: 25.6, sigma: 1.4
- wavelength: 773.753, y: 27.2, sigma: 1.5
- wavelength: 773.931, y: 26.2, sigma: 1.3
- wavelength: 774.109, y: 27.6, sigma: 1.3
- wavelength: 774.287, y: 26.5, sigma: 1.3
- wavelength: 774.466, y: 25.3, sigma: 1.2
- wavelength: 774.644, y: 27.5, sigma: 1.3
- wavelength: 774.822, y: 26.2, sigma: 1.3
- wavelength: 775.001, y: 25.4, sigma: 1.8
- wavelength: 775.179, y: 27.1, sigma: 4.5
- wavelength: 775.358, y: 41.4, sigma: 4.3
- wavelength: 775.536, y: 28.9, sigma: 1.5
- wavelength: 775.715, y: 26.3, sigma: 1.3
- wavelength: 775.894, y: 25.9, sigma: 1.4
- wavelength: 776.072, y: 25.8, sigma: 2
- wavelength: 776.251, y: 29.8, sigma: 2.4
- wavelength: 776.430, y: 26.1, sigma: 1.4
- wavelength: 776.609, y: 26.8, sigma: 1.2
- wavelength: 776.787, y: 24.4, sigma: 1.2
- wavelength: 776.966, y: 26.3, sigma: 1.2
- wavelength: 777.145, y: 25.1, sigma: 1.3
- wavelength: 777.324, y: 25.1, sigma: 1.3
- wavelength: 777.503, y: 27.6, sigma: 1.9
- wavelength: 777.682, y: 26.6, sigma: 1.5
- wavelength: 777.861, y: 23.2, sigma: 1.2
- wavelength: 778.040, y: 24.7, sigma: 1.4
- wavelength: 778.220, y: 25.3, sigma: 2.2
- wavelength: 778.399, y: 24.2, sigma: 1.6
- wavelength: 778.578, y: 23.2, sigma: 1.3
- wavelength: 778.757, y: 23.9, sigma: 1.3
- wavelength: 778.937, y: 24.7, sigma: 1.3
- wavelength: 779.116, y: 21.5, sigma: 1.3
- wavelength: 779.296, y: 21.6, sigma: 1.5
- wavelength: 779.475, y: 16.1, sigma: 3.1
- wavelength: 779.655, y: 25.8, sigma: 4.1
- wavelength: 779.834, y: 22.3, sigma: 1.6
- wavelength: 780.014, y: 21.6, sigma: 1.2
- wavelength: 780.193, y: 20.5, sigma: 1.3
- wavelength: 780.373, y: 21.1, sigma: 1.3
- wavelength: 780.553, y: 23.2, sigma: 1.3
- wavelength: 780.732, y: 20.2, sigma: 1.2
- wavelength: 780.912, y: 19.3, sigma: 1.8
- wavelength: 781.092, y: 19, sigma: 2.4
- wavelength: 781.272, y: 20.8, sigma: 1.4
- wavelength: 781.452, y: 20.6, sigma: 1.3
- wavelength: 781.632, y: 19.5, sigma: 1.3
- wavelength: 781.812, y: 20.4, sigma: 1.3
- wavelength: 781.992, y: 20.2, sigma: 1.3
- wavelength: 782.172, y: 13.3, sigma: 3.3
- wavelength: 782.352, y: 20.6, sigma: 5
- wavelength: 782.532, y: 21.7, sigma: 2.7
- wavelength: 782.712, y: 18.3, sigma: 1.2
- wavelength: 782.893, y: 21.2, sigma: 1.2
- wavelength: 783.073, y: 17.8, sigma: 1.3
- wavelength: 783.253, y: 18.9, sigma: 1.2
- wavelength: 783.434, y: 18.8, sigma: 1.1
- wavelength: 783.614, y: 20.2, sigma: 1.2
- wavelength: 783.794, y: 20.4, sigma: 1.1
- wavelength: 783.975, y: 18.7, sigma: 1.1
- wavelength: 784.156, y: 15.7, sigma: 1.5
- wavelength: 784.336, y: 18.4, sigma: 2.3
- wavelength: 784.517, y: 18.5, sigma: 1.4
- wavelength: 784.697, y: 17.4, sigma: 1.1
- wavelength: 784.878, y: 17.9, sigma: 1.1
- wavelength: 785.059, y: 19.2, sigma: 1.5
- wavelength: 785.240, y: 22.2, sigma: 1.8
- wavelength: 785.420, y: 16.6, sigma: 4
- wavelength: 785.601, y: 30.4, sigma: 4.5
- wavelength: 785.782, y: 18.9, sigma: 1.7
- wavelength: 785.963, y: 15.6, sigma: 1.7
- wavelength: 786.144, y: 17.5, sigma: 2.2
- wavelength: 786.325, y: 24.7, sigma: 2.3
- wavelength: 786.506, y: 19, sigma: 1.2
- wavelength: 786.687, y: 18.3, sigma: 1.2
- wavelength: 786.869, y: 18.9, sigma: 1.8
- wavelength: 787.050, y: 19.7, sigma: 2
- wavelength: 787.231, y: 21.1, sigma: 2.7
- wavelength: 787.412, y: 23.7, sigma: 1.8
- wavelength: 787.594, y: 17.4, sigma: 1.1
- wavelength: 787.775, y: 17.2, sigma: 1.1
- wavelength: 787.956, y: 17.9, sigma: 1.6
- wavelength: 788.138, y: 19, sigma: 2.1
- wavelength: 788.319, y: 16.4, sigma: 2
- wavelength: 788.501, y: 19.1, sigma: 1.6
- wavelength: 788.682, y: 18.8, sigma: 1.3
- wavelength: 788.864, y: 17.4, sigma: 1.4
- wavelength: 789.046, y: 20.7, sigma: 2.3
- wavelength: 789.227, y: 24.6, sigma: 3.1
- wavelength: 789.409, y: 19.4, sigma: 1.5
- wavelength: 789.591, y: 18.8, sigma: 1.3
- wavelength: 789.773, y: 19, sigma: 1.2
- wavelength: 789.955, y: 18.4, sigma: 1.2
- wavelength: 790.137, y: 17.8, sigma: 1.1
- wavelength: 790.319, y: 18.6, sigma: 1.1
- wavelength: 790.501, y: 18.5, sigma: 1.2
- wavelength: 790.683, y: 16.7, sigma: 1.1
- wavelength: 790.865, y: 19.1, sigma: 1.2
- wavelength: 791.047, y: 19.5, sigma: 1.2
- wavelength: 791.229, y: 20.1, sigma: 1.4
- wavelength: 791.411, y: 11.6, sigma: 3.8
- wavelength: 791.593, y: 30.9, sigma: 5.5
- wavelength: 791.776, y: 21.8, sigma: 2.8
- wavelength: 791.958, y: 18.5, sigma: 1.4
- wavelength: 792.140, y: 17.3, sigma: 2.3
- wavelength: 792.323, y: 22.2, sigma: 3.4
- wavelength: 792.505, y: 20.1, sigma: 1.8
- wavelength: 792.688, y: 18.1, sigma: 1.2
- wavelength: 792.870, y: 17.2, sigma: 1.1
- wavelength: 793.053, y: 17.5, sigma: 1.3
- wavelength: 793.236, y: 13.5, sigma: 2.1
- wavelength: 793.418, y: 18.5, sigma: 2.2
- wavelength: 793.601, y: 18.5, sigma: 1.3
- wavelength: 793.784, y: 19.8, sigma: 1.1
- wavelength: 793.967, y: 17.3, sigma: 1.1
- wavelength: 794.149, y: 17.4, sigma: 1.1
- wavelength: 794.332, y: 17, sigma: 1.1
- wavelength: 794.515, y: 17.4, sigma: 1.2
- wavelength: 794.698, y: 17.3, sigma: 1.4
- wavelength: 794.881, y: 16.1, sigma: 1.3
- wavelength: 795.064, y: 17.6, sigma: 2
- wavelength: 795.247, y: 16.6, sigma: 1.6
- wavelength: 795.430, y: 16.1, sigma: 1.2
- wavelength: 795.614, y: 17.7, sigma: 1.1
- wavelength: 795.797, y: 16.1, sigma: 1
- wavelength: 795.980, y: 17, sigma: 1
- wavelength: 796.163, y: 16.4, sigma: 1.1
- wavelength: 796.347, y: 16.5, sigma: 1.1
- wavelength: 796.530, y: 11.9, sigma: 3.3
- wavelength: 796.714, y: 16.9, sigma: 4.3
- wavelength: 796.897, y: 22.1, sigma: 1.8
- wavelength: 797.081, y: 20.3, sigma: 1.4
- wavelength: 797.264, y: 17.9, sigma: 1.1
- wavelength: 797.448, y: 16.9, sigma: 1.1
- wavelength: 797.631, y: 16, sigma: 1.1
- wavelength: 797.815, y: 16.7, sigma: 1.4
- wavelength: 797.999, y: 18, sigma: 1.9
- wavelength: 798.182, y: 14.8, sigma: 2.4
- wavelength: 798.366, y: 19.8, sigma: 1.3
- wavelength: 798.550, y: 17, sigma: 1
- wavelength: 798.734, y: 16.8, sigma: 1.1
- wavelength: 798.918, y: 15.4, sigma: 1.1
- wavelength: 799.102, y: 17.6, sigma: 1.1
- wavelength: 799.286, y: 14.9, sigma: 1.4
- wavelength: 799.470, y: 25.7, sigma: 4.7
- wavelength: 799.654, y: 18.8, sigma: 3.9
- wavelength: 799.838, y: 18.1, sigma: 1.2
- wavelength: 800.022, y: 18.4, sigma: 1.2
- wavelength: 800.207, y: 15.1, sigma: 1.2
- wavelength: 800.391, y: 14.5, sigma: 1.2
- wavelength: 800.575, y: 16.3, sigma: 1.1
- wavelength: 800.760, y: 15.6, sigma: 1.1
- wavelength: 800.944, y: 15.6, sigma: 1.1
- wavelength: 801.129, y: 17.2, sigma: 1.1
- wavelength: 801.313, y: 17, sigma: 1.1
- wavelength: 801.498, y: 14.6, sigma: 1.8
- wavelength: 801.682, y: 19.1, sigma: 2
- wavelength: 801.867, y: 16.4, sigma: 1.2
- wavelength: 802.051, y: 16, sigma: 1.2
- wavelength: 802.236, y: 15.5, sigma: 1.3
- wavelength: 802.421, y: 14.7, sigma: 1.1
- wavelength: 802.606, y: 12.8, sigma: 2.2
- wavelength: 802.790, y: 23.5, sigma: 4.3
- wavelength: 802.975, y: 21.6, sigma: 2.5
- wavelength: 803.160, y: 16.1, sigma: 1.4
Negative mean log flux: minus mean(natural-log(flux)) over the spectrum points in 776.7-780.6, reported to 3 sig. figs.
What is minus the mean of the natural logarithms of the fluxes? -3.15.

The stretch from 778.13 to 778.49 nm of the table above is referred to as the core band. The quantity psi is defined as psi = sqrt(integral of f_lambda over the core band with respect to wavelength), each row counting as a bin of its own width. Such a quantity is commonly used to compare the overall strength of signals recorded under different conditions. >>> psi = 2.98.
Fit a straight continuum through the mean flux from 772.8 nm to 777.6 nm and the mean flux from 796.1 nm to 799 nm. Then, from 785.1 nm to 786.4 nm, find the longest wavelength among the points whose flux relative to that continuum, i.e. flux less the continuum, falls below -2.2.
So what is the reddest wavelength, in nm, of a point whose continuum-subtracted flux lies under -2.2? 786.144 nm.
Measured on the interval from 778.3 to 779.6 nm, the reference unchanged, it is 779.475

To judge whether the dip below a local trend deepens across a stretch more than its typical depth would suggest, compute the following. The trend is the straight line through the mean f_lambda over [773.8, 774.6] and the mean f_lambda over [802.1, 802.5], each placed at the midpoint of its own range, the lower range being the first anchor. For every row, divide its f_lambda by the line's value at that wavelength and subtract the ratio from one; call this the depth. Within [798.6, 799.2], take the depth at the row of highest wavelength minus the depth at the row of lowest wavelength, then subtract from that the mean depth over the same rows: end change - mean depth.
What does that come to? -0.05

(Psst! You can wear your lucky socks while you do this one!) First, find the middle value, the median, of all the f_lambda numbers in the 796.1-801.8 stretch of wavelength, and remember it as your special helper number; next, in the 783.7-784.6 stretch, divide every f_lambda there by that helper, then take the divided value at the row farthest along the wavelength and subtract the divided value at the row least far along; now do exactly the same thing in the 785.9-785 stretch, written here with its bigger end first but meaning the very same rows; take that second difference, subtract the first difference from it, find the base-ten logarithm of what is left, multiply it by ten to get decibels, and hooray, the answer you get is -10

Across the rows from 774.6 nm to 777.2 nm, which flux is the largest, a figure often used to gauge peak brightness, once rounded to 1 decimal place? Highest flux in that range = 41.4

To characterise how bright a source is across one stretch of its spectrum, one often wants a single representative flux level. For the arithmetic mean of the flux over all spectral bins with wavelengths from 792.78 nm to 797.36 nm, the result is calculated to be 17.2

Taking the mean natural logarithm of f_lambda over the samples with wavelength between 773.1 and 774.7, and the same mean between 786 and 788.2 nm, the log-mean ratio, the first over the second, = 1.11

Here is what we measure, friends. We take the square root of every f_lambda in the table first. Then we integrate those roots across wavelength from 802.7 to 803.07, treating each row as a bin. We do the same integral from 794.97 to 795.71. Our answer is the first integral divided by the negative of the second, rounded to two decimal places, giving -0.58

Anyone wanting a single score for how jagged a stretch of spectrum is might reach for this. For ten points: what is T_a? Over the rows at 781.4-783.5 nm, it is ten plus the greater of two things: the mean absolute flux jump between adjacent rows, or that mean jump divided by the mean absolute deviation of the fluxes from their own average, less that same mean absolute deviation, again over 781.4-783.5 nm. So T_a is 12.6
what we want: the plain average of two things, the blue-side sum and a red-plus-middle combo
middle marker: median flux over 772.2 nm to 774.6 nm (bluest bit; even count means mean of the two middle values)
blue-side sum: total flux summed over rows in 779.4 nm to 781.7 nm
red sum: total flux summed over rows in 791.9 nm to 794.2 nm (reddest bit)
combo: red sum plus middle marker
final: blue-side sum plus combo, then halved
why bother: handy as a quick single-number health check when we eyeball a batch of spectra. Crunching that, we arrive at 266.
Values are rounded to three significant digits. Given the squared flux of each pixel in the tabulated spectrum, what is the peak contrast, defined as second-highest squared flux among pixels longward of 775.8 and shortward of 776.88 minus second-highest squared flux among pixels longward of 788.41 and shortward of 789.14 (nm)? 353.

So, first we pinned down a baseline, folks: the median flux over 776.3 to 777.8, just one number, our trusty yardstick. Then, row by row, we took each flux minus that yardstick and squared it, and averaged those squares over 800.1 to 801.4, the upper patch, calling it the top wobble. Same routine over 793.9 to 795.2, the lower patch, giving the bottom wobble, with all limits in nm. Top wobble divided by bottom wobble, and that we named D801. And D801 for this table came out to 1.3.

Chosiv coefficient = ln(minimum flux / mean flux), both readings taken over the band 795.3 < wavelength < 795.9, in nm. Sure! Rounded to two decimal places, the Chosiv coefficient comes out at -0.03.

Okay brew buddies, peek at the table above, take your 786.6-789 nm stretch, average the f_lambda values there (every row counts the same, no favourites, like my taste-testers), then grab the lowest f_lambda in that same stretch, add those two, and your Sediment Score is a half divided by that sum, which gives 0.014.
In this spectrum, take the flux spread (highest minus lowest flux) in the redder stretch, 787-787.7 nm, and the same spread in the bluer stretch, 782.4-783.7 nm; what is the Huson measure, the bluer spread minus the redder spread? -2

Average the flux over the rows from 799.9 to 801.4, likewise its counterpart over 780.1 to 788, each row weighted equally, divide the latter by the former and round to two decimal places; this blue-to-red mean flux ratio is 1.21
